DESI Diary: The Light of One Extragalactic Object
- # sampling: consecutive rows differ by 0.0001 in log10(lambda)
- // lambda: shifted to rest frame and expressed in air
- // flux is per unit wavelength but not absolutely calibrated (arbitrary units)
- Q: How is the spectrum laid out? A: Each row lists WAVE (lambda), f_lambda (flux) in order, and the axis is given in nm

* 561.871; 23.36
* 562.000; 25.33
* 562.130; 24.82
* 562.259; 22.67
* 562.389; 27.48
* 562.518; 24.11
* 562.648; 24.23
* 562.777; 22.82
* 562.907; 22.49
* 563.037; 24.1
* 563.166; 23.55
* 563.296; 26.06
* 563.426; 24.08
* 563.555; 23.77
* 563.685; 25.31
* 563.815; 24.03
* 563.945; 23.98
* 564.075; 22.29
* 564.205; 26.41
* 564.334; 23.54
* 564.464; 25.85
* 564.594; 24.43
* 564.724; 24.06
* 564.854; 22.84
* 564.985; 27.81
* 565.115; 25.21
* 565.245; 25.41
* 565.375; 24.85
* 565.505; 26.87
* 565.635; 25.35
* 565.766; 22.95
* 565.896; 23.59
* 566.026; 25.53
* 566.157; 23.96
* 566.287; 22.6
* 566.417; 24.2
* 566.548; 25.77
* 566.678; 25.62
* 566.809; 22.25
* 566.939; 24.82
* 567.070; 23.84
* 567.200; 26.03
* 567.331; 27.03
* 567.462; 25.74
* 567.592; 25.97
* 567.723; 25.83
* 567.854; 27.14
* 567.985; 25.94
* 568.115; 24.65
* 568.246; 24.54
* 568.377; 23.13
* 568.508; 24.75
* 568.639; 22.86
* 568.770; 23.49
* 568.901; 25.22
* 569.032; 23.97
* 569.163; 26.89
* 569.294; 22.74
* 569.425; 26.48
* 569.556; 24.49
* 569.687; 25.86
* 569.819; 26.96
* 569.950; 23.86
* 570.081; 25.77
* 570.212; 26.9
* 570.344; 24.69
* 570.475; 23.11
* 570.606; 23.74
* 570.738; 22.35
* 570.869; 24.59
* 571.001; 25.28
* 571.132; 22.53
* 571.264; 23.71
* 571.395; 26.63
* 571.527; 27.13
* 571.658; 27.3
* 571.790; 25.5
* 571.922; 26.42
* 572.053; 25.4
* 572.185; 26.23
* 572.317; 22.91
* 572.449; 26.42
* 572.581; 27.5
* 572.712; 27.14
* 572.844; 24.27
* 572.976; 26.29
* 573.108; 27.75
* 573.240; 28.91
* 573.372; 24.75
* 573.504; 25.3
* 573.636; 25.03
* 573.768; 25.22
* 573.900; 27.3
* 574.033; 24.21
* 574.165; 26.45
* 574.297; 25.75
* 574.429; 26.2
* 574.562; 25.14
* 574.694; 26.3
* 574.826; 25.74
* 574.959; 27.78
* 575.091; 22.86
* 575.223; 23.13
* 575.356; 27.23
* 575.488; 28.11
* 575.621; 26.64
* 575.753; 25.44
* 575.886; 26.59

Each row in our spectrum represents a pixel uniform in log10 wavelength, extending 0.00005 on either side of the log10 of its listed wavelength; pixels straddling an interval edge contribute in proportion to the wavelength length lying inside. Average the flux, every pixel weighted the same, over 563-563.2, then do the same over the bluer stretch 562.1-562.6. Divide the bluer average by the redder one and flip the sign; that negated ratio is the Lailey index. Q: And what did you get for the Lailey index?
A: -1.04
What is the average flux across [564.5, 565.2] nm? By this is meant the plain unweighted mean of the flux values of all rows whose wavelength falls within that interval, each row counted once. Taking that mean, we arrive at 24.9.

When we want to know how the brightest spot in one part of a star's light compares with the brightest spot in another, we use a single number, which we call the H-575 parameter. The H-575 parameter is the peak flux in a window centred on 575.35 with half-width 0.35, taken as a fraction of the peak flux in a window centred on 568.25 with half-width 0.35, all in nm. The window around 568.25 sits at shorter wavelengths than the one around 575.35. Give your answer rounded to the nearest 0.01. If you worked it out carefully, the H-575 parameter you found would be 1.08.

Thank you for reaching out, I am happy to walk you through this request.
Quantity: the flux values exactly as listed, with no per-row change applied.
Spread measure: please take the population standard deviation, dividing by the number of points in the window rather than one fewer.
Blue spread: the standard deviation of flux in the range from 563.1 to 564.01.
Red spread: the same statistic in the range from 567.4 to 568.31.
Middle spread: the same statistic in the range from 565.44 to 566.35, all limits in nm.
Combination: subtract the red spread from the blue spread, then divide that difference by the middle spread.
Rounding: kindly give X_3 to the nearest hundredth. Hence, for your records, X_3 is 0.03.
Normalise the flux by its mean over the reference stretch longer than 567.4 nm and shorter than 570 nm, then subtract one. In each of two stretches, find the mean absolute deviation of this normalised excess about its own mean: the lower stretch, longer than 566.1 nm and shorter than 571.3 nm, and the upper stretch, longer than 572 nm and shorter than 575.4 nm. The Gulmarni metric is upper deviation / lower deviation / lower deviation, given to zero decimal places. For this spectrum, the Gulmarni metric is 21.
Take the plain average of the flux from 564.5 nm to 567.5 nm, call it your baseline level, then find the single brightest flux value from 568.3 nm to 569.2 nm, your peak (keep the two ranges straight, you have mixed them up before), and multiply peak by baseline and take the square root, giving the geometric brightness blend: 25.8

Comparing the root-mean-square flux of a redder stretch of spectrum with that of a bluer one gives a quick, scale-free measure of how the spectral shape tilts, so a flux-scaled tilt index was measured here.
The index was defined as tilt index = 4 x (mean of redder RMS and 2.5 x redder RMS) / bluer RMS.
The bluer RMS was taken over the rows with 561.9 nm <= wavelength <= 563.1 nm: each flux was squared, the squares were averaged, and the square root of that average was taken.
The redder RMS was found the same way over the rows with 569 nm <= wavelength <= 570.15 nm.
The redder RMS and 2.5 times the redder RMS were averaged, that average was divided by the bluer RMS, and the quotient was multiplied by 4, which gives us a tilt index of 7.29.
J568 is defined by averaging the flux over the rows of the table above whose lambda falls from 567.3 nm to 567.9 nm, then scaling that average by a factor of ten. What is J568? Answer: 263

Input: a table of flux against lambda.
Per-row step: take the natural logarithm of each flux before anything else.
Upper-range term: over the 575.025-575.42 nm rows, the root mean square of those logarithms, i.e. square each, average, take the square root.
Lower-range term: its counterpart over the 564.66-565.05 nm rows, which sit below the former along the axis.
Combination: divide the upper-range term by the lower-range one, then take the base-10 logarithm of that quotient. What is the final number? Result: -0.003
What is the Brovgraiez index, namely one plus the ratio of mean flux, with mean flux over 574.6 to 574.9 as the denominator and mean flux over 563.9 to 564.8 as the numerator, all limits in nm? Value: 1.94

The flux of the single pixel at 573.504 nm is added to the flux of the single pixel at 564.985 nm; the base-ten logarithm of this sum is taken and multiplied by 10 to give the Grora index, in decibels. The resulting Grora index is 17.3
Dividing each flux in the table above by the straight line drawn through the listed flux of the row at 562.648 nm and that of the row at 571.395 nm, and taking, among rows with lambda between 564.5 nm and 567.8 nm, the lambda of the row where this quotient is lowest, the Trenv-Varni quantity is 566.809 nm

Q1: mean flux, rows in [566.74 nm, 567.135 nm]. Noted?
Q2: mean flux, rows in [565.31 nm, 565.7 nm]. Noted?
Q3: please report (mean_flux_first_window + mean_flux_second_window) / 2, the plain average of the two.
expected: 24.7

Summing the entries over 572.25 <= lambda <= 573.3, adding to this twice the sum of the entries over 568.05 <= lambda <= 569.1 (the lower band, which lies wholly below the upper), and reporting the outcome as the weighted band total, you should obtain 596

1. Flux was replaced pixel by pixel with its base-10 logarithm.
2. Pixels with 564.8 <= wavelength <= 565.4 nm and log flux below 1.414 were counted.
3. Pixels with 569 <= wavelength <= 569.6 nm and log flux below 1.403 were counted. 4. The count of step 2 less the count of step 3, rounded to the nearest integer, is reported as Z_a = 1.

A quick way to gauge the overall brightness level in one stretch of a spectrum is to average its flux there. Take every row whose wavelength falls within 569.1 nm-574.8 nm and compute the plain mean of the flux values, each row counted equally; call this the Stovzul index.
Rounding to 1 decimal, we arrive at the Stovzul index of 25.5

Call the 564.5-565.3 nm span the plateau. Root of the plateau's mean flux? 5.00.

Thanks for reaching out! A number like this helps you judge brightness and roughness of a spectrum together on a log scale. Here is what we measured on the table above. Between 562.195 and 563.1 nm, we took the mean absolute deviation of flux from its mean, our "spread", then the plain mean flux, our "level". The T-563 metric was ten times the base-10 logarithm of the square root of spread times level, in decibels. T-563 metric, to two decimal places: 7.18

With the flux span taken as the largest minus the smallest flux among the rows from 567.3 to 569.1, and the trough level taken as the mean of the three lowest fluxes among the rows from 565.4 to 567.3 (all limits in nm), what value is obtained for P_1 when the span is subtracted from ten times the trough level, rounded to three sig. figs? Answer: 222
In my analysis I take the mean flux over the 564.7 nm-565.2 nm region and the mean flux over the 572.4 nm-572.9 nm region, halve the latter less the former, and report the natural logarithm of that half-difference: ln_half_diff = -0.39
